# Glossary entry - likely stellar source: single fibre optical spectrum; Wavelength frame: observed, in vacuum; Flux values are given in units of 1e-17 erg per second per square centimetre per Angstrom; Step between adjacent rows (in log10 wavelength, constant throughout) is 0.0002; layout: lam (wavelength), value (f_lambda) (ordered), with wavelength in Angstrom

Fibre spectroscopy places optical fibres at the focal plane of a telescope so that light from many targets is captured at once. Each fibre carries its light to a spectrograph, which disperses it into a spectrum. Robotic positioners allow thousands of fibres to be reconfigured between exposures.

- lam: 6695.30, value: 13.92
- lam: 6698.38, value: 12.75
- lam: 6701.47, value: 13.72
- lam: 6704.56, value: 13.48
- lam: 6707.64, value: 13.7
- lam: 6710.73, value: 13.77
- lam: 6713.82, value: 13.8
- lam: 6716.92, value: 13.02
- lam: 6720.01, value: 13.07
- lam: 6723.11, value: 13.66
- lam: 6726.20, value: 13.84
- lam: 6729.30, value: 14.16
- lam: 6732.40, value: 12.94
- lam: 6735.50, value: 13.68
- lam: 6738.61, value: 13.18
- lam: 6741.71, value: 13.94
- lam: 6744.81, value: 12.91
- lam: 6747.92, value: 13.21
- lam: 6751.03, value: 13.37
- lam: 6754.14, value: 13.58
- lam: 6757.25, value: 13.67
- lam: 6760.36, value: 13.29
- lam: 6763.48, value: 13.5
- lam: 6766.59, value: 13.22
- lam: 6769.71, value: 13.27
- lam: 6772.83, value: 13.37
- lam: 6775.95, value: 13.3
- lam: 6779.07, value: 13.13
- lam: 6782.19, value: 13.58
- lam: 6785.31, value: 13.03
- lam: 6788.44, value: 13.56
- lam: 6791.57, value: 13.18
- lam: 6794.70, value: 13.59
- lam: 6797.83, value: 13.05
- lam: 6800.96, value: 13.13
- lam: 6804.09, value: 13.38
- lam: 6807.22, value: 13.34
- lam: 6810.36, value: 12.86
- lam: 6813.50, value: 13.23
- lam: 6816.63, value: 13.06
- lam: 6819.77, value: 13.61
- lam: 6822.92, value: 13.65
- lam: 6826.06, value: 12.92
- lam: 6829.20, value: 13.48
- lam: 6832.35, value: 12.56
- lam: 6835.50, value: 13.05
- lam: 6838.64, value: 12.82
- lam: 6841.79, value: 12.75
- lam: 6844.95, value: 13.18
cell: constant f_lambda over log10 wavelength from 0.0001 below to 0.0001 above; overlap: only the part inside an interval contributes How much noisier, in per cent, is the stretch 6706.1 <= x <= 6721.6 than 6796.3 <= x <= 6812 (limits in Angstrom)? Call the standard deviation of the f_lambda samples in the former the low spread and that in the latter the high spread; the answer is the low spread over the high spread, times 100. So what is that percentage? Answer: 183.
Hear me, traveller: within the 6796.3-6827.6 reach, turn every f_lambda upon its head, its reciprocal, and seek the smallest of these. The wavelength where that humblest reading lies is 6822.92 Angstrom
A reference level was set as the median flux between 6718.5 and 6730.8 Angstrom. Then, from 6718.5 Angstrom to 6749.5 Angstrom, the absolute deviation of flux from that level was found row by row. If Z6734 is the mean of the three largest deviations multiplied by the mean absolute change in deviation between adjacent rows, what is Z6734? 0.33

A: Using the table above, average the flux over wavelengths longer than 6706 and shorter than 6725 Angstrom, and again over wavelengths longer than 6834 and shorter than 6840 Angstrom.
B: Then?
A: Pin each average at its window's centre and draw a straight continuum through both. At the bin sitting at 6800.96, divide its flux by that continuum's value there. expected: 1.00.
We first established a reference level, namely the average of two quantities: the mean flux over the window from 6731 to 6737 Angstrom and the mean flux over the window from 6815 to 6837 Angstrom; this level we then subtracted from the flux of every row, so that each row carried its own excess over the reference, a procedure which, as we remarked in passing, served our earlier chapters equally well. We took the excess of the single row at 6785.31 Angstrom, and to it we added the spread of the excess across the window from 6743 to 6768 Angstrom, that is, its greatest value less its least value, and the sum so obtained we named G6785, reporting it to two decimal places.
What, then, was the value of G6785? 0.54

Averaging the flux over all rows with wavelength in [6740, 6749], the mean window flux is 13.4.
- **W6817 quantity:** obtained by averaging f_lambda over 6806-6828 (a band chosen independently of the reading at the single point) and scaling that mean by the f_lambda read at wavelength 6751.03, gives 177.0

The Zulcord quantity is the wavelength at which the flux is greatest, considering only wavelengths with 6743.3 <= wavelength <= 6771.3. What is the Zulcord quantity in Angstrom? 6757.25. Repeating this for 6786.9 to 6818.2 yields 6794.70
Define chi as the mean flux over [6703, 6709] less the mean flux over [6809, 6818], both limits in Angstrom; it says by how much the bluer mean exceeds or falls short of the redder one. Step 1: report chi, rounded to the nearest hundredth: 0.54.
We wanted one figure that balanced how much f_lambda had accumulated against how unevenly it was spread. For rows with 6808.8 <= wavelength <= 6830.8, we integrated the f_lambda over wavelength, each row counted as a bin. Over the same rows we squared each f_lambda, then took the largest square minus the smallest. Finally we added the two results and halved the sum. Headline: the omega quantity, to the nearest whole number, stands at 156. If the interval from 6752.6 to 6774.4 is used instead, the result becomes 152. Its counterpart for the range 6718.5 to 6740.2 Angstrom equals 163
